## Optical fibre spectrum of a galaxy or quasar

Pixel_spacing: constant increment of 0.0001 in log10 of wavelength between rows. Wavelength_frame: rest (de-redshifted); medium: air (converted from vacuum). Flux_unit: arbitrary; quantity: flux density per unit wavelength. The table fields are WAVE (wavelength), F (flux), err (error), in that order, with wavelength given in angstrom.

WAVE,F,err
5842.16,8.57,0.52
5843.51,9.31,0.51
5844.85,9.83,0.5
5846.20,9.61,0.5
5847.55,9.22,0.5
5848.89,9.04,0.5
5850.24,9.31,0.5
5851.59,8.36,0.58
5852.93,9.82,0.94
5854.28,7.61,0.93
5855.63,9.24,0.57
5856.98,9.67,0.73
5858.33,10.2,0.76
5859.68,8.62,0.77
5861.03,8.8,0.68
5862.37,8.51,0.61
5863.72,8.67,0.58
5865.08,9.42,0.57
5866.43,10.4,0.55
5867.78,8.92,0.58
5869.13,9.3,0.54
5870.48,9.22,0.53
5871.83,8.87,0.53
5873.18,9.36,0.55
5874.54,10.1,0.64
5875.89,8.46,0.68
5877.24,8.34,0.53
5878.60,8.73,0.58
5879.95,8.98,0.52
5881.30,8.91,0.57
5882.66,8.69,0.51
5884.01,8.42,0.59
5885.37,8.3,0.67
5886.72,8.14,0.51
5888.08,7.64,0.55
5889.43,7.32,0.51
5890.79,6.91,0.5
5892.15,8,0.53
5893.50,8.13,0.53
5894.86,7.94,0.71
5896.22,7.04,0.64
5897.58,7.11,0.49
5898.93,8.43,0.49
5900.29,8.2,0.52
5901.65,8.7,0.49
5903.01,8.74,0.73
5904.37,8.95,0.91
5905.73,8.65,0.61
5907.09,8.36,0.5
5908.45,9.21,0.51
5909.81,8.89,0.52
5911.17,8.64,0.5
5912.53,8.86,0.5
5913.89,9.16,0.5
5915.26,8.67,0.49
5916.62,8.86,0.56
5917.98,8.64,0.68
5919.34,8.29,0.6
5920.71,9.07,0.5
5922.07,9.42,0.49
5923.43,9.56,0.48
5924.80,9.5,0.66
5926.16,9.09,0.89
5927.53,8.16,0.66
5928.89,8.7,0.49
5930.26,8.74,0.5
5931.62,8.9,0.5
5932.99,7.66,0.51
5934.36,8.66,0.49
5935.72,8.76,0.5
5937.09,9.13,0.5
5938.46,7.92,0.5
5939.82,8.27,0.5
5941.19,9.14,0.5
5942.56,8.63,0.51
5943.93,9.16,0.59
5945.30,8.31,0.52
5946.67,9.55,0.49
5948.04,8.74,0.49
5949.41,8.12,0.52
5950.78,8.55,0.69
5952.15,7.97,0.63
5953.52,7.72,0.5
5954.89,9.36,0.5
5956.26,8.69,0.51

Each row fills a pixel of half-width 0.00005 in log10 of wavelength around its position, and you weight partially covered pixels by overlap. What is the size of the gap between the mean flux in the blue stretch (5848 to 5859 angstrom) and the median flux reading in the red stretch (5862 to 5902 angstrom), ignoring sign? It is 0.67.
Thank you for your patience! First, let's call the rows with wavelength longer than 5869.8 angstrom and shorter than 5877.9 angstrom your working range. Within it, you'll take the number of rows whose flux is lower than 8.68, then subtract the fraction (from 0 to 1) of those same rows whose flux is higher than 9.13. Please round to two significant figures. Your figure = 1.5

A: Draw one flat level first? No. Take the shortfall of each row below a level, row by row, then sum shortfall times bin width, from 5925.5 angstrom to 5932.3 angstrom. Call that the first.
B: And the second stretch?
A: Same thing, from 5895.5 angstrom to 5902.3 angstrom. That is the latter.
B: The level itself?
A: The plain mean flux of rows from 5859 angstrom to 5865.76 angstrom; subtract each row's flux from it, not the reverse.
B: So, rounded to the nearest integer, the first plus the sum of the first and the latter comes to 7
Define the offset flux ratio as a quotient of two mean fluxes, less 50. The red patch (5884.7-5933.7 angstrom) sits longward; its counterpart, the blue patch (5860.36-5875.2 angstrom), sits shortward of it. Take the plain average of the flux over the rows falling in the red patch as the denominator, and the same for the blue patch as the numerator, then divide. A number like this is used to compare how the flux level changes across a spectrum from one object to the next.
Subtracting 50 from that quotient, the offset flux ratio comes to -48.9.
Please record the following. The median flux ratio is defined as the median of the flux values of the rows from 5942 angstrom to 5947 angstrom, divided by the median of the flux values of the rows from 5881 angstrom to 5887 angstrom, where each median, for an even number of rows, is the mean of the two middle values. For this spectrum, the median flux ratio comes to 1.06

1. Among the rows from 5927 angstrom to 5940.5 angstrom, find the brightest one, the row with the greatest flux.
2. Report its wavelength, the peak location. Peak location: 5937.09 angstrom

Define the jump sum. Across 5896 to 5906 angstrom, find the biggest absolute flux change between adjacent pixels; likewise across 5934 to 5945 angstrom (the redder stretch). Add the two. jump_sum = 2.5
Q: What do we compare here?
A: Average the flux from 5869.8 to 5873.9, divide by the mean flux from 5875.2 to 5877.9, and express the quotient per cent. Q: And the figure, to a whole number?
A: 109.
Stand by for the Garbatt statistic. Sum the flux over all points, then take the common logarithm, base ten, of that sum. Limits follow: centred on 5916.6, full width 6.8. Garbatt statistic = 1.64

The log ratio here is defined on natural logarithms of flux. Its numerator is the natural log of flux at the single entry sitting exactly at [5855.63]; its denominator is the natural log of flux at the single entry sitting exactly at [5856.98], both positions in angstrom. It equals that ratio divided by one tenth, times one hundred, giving 980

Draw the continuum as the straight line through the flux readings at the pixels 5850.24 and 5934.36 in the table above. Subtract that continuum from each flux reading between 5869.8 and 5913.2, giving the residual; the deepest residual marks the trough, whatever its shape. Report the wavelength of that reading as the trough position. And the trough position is 5890.79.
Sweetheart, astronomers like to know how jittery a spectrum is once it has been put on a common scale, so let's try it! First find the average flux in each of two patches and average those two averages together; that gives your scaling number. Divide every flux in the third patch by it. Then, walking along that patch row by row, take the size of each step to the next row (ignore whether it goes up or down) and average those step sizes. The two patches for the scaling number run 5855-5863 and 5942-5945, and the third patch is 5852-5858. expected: 0.16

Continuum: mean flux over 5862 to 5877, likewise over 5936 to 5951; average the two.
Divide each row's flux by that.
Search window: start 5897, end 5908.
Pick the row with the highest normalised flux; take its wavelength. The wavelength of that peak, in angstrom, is 5904.37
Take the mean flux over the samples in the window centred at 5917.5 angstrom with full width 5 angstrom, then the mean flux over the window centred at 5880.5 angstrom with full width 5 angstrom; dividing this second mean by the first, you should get 1.025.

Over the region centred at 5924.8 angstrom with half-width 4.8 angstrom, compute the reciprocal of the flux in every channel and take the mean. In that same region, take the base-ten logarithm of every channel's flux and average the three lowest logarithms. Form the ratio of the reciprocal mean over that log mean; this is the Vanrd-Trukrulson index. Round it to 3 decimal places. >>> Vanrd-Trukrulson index 0.118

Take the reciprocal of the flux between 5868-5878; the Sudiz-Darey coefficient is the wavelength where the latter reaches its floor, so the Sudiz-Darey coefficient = 5874.54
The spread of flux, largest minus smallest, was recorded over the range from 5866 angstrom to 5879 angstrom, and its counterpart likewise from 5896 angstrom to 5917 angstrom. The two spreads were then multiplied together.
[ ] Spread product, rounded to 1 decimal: 4.5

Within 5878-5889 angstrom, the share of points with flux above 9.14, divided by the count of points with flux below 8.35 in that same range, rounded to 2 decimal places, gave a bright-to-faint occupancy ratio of 0.00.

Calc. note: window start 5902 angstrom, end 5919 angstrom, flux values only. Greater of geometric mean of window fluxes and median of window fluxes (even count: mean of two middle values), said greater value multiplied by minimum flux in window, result 74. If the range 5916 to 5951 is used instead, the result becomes 67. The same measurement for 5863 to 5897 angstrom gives 60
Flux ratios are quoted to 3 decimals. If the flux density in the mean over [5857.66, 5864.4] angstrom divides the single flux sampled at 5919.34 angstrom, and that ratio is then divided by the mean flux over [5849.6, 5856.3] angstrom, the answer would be 0.104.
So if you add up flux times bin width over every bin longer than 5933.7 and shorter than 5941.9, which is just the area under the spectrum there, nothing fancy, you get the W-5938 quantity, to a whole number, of 71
